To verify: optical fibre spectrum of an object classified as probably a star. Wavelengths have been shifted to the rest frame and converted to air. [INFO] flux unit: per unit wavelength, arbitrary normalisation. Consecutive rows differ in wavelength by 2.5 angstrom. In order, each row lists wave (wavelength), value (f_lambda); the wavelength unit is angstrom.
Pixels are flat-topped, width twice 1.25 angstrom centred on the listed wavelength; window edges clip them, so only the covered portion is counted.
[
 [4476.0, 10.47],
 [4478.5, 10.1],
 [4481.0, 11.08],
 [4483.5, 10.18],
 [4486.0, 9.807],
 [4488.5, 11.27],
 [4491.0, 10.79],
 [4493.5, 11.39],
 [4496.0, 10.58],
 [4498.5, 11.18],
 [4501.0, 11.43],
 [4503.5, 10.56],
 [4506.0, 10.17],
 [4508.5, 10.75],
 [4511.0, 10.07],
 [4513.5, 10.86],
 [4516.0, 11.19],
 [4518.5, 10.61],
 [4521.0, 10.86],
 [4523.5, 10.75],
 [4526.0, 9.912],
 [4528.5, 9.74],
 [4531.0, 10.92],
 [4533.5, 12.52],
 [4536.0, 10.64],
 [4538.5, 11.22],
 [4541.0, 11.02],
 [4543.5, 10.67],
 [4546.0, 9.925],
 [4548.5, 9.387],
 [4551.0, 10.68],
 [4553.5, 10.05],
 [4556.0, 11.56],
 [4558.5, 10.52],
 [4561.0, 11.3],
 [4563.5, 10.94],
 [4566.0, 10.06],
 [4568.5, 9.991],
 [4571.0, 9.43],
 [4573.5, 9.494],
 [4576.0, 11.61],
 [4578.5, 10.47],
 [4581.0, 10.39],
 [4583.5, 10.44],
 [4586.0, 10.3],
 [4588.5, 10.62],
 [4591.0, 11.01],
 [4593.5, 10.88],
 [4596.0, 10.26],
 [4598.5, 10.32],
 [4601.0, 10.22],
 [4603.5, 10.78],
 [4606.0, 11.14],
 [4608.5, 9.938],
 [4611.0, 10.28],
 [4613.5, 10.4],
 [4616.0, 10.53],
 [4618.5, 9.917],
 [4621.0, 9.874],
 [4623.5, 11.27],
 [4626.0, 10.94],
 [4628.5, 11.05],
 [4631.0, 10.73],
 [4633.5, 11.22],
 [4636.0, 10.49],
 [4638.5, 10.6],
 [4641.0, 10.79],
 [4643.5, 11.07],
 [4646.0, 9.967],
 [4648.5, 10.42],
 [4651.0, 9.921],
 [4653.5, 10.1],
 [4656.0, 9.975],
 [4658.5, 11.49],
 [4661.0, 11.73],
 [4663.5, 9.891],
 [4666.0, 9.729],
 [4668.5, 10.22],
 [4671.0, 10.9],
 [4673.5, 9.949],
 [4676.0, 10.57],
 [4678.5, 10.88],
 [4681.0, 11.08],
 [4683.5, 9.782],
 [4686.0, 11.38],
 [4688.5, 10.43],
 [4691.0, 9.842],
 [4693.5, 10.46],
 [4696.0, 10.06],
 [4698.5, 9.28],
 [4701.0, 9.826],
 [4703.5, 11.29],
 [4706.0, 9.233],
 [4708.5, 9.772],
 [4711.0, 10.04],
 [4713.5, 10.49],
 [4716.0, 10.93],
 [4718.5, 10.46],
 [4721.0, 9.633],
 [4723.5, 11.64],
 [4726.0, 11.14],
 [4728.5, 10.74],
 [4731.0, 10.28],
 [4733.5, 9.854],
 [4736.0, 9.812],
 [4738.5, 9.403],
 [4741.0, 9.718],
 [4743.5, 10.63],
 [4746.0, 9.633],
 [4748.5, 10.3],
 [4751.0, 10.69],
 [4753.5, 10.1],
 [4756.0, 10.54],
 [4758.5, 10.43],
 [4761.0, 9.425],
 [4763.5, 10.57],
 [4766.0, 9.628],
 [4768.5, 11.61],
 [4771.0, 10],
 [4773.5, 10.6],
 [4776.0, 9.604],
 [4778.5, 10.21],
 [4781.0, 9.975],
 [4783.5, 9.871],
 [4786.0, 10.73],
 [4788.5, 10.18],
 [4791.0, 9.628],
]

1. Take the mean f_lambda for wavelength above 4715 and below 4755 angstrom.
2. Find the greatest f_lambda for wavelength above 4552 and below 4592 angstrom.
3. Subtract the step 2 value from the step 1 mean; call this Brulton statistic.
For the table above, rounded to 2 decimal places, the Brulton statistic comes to -1.30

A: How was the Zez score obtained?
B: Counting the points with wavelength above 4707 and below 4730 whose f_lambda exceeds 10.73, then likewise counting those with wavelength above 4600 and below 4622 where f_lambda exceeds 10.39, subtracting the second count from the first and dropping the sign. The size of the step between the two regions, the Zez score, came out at 0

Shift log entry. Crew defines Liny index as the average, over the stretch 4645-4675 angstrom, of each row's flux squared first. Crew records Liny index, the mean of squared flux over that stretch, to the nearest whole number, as 108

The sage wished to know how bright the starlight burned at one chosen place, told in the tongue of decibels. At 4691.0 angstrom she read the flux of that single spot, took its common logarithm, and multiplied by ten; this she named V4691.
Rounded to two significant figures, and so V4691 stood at 9.9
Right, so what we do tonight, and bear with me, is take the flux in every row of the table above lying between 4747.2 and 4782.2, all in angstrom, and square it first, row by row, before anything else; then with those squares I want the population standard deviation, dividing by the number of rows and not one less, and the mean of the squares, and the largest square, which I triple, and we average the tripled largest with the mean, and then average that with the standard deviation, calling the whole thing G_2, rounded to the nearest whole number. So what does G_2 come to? 133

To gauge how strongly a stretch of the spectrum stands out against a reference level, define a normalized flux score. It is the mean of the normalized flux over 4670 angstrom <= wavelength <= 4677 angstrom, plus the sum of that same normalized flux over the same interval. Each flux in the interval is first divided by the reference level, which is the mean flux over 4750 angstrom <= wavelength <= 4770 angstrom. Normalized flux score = 4.04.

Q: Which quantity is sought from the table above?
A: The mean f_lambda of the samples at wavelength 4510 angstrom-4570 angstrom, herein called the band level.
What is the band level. 10.6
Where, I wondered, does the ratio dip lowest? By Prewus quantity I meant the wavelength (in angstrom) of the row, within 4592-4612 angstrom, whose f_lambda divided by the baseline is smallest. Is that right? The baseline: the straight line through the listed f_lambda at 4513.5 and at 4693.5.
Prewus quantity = 4608.5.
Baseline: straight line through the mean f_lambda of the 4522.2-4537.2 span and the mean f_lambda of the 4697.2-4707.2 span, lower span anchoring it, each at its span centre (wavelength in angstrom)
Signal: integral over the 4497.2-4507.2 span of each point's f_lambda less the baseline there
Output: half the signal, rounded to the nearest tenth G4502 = -0.2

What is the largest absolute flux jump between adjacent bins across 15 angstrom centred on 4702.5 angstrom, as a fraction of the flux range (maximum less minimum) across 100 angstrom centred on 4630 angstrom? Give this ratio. 1.03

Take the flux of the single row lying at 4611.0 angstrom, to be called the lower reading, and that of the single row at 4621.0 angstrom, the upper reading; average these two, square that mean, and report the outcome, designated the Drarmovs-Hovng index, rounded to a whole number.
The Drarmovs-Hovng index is 102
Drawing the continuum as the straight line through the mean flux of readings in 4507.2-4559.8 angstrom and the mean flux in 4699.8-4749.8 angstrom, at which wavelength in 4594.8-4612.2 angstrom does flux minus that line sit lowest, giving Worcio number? 4608.5 angstrom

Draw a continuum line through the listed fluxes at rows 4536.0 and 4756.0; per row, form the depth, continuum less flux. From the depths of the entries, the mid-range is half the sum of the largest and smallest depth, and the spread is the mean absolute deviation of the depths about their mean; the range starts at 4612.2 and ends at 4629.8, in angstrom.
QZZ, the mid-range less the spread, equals -0.42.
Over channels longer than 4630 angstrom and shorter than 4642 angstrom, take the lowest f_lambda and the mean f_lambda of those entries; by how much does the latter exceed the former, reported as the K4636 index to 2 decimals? 0.28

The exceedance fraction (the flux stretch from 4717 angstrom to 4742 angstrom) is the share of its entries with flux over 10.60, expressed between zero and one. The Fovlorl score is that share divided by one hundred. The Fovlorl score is 0.0030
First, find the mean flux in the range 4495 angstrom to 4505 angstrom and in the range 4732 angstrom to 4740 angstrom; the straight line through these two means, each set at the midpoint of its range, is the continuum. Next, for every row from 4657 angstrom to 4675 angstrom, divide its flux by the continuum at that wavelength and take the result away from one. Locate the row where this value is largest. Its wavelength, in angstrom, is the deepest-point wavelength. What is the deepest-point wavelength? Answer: 4666.0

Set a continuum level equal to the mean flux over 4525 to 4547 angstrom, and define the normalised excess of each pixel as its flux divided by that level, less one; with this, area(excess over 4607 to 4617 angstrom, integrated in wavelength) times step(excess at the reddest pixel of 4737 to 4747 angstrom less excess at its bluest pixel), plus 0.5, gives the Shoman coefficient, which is 0.491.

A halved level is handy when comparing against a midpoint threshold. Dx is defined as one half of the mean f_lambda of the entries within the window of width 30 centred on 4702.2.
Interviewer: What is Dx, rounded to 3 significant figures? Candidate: 5.07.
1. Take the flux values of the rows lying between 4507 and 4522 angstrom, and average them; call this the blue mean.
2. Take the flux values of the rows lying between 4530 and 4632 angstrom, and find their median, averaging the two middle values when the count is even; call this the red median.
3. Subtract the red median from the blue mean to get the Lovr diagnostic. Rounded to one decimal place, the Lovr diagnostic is 0.2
